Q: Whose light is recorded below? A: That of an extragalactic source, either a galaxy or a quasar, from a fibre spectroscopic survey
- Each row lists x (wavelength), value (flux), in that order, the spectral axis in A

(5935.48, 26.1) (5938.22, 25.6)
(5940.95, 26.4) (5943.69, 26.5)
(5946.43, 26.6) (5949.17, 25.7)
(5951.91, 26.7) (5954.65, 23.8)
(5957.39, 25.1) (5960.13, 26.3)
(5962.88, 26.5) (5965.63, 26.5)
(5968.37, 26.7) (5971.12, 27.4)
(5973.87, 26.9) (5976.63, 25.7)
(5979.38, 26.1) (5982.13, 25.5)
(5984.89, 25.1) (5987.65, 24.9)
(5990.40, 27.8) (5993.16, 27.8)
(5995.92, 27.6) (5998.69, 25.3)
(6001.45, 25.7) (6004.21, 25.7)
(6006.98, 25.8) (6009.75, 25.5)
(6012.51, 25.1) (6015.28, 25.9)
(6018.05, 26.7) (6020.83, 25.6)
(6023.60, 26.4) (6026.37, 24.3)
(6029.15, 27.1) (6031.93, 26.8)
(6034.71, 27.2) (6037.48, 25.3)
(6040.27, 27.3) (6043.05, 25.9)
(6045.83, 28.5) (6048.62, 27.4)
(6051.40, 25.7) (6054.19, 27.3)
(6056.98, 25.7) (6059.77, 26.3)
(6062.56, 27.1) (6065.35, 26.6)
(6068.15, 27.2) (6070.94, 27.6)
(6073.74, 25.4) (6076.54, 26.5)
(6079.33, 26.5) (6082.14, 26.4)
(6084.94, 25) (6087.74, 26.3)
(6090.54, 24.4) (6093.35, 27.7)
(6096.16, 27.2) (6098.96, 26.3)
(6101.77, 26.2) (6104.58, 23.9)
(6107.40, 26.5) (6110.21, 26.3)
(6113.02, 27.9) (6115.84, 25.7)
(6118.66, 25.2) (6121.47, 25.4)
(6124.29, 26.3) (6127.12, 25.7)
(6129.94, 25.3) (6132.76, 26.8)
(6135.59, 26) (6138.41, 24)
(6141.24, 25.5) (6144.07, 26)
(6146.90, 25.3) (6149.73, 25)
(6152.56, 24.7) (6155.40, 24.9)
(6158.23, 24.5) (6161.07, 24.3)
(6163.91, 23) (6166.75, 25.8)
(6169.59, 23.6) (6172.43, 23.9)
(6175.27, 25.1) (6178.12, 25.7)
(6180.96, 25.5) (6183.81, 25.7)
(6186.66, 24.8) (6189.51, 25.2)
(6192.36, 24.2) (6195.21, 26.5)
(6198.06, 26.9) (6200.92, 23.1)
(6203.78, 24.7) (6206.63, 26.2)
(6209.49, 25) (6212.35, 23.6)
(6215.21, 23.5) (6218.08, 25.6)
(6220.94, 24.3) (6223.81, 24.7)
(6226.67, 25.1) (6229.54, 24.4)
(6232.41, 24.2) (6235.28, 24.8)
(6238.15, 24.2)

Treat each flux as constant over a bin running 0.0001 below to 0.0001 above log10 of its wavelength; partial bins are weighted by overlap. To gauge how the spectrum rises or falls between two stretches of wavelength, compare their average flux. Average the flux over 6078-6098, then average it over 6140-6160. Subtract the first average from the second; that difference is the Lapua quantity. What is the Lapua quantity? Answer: -1.1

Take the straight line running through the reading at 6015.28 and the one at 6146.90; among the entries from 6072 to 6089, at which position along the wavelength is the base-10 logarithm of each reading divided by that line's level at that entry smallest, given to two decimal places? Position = 6084.94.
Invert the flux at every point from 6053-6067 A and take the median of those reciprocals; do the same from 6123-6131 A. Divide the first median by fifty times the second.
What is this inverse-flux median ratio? 0.0193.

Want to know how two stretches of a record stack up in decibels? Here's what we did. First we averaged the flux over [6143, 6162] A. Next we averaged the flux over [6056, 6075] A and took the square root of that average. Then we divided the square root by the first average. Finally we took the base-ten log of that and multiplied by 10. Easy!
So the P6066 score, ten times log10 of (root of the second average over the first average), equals -6.85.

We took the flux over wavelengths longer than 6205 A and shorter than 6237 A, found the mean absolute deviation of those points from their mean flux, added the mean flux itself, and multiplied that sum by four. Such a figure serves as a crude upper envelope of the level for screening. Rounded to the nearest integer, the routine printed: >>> 101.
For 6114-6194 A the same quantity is 103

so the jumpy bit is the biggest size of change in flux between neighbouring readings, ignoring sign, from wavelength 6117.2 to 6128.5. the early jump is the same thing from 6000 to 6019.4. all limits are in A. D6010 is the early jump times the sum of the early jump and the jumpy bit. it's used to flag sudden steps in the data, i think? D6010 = 1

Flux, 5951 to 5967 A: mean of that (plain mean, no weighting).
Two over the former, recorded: 0.0775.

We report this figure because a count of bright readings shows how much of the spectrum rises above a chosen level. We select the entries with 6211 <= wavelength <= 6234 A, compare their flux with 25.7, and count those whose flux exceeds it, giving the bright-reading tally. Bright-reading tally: 0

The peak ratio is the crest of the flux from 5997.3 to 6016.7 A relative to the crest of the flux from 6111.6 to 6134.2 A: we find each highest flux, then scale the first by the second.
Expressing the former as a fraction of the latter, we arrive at 0.93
